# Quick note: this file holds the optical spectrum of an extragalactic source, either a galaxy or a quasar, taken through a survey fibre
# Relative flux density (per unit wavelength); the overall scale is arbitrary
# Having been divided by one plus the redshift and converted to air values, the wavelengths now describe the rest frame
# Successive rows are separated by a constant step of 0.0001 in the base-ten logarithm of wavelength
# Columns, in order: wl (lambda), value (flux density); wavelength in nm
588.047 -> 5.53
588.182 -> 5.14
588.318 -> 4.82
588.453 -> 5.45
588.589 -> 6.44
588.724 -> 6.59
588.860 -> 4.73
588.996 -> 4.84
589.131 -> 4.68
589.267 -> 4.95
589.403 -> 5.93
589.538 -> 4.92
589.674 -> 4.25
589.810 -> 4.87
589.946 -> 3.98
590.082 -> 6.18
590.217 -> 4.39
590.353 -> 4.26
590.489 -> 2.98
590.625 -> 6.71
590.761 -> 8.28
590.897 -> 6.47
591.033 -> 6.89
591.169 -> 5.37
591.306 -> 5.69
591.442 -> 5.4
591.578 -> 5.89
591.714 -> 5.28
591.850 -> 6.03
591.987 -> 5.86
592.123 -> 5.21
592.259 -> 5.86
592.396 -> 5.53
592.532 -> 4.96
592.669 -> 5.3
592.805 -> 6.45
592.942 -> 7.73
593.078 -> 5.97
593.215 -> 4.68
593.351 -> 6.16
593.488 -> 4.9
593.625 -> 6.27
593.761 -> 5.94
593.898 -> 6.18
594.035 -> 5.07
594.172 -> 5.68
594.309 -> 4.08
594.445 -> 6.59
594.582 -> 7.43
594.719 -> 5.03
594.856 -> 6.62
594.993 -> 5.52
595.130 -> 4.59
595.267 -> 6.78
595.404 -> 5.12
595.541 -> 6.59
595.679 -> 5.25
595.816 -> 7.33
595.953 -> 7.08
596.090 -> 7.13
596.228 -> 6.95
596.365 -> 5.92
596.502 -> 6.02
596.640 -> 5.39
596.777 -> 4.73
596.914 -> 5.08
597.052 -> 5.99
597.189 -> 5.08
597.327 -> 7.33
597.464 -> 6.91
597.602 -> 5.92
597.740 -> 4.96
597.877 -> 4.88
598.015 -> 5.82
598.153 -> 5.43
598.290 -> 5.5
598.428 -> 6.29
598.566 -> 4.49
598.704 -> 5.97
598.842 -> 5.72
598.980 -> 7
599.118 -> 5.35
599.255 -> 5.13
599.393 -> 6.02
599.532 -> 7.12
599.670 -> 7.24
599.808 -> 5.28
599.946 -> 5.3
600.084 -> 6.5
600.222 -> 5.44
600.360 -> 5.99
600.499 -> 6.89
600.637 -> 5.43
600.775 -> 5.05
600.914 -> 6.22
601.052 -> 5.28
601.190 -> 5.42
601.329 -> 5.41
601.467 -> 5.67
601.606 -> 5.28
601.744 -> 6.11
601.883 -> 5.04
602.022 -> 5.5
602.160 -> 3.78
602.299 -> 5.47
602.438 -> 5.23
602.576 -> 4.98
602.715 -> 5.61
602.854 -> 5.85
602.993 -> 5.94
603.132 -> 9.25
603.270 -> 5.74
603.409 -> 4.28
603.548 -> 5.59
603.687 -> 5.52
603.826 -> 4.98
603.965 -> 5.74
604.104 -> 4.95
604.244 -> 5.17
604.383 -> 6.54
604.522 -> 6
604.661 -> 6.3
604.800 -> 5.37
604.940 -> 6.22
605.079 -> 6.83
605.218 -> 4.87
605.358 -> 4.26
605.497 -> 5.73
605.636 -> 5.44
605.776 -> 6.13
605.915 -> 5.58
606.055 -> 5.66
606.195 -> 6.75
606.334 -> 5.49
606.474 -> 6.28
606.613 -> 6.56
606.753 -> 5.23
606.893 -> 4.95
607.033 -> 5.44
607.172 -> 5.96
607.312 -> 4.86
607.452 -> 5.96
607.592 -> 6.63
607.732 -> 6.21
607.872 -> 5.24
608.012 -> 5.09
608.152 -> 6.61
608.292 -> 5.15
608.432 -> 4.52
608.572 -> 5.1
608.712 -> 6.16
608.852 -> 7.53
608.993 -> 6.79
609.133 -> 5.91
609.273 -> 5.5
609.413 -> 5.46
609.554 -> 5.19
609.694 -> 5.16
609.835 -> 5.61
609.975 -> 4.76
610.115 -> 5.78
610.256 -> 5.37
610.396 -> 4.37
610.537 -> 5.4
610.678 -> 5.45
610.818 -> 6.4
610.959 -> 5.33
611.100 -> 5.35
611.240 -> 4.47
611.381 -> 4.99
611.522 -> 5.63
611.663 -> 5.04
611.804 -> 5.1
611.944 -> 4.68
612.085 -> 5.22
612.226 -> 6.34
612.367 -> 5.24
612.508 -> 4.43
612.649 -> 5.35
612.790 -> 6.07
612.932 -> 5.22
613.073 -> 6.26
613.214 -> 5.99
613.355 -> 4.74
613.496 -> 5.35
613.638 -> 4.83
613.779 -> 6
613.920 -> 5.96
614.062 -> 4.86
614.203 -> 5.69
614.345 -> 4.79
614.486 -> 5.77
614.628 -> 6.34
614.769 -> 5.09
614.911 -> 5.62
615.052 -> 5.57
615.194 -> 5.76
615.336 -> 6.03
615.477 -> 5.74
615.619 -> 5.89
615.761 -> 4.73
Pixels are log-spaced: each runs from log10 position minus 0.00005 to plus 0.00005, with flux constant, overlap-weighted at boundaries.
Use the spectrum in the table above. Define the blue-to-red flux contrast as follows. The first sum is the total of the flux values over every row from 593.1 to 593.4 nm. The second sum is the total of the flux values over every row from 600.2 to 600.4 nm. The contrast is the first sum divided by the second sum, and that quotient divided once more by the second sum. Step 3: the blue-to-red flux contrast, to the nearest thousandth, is 0.083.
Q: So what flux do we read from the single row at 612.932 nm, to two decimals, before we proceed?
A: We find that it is 5.22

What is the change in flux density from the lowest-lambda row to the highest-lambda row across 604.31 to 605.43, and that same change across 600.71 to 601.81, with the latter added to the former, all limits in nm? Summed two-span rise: -1.2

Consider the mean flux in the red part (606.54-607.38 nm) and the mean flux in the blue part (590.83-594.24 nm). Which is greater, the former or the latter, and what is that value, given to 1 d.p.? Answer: 5.8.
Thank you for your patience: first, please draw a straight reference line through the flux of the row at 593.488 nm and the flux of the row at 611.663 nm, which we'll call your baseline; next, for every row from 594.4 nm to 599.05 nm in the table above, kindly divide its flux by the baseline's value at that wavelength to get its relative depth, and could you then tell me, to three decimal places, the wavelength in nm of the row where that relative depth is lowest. 598.566 nm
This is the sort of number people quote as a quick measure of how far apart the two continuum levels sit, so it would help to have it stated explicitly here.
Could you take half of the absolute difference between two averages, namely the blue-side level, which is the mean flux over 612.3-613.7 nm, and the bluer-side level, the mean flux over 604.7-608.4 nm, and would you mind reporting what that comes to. 0.18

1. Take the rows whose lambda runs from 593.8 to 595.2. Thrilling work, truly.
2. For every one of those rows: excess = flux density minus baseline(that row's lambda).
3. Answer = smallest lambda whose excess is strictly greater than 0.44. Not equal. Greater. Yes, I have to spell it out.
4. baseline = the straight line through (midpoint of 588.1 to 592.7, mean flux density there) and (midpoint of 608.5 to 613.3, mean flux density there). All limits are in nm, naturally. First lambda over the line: 593.898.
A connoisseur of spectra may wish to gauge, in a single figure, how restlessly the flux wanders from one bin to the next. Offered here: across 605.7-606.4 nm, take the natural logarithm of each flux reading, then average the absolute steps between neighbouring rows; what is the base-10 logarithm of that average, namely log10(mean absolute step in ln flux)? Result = -0.91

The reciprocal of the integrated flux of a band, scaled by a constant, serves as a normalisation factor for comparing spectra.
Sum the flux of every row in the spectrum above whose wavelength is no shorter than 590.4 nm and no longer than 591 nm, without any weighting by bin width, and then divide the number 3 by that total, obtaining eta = 0.123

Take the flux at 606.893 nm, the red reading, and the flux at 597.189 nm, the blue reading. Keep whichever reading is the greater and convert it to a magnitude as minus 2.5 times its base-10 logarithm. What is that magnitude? -1.76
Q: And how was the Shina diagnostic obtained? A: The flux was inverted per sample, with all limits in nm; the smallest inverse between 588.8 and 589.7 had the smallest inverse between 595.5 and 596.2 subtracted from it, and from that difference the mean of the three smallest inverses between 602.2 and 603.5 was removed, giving -0.12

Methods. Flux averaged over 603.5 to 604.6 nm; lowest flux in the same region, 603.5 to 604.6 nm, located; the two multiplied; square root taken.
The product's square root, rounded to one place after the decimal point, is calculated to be 5.2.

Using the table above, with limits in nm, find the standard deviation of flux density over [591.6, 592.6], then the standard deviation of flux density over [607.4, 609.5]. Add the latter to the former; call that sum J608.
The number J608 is 1.2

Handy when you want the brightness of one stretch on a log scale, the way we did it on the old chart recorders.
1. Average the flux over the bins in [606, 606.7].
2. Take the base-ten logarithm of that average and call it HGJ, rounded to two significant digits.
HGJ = 0.79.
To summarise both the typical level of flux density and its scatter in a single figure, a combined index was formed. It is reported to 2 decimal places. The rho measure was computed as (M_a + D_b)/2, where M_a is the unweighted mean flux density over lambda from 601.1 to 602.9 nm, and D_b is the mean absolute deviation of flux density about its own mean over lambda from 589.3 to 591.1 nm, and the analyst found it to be 3.29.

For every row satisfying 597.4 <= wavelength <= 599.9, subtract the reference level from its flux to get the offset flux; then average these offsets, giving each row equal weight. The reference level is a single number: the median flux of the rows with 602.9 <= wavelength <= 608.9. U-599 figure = 0.2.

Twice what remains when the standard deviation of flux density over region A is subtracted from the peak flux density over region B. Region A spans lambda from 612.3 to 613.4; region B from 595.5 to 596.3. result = 13.4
